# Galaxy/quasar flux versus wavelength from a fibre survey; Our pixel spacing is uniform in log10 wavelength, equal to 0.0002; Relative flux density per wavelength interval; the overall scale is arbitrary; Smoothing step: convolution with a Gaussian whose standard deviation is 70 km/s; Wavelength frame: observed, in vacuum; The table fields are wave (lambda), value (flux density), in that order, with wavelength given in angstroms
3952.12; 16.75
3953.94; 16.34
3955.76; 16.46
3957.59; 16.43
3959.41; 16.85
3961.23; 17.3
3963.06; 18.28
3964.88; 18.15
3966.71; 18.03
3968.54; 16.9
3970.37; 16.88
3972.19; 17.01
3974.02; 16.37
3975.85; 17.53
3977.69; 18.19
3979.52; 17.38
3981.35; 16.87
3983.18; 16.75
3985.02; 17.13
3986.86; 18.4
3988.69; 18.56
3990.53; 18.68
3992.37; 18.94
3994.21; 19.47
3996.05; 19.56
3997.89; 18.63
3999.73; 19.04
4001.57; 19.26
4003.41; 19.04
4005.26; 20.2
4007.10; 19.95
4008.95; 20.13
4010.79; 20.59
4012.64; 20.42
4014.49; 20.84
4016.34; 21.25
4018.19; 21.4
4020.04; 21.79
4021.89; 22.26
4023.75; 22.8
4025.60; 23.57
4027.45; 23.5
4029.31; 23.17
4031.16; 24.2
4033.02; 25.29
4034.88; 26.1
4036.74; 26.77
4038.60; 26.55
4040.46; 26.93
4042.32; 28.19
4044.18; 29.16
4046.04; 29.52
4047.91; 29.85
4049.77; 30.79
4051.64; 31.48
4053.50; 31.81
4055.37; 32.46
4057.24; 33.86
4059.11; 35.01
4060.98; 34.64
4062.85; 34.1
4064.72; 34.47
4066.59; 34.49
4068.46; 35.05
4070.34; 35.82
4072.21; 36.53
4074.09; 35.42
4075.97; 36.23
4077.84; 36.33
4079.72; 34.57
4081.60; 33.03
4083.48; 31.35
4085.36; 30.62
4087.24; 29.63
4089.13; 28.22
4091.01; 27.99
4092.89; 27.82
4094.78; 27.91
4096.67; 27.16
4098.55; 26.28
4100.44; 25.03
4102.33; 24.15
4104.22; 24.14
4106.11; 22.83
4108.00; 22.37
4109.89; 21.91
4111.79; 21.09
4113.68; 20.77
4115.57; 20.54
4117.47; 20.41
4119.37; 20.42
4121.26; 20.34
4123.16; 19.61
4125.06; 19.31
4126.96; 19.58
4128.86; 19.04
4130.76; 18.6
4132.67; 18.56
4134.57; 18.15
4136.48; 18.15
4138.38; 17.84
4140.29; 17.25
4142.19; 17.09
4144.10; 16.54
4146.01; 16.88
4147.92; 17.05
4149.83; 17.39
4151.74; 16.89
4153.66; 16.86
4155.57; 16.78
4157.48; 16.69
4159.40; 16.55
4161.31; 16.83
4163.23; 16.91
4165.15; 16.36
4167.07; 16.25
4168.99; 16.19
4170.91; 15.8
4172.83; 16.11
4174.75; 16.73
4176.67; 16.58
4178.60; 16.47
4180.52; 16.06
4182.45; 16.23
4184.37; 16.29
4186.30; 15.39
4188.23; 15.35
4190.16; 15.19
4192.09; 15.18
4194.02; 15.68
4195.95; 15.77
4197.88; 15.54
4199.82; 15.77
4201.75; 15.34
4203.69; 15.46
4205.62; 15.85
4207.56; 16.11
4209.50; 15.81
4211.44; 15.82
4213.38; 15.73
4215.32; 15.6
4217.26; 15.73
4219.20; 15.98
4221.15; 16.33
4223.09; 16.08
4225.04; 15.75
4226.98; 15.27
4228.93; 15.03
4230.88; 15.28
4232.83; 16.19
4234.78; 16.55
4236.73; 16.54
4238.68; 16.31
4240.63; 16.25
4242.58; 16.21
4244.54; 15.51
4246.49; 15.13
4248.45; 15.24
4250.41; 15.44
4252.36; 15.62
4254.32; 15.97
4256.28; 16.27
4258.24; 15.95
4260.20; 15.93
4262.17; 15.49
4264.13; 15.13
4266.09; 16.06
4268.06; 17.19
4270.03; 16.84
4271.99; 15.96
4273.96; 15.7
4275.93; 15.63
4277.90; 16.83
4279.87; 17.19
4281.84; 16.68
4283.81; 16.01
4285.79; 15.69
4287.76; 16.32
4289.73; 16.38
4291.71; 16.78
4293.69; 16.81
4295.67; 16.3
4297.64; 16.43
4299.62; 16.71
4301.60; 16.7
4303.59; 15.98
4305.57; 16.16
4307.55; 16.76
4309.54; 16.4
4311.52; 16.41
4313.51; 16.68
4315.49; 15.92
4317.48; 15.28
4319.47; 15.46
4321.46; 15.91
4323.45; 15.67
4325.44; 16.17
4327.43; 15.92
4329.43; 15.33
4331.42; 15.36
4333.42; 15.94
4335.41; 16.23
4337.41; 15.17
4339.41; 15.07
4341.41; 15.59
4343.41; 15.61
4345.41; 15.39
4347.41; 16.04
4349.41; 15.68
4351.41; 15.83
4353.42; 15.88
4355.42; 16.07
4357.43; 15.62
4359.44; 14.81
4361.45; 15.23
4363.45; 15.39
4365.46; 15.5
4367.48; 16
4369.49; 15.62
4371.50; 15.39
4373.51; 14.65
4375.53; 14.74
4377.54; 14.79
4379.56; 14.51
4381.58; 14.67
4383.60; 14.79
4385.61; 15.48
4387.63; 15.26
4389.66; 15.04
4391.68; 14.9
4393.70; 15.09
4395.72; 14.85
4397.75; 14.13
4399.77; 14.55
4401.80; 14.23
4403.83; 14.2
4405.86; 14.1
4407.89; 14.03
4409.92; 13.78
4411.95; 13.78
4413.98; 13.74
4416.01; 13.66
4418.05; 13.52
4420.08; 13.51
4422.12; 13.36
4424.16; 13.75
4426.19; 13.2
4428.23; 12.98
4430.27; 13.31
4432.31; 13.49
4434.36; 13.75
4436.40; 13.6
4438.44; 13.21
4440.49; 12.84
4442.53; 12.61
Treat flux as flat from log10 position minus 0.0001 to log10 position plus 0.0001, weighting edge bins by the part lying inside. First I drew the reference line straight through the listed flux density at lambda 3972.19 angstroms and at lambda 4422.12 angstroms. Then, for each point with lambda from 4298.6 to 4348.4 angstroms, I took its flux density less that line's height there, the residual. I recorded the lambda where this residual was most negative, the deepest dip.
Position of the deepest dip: 4339.41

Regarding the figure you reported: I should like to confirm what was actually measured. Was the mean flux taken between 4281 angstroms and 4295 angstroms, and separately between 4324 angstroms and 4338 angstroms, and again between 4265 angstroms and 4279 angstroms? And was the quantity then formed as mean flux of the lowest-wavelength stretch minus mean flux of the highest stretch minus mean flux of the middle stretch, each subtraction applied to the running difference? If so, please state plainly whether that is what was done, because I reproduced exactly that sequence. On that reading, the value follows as -16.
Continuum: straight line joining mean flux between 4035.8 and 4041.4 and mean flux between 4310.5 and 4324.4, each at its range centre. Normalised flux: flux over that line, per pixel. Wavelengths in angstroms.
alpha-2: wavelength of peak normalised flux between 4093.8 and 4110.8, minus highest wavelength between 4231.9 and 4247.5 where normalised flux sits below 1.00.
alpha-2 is -151.7 angstroms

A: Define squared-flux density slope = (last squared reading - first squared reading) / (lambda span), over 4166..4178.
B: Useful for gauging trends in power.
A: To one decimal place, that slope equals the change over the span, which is 1.1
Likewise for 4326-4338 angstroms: -2.3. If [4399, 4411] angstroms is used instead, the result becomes -2.1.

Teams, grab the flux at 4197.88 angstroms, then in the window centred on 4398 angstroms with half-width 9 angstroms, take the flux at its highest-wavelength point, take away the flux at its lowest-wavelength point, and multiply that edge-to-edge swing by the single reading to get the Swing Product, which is -15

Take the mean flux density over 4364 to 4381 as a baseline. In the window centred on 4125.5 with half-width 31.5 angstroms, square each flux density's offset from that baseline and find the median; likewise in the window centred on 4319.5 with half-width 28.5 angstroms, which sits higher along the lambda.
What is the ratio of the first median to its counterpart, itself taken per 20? 1.4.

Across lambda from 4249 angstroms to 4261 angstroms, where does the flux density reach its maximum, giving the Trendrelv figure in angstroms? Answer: 4256.28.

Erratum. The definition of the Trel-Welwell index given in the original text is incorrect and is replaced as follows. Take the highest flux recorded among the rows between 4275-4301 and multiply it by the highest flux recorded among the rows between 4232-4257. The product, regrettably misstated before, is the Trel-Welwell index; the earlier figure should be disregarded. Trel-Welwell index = 284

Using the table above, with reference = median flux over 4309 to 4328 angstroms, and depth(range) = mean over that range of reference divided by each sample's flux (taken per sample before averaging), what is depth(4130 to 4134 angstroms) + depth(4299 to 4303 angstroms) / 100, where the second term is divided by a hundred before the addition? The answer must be 0.87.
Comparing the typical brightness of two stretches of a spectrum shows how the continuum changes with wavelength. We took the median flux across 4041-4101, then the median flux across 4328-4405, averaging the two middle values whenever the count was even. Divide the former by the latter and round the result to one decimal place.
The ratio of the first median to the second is 2.1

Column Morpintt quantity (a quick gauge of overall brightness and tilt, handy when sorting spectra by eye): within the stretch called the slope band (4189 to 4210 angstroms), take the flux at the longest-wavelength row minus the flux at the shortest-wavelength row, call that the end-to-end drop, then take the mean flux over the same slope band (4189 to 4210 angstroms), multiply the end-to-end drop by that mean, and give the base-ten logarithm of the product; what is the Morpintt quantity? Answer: 1.0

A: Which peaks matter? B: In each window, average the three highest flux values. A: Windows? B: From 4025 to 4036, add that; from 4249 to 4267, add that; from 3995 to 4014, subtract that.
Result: 21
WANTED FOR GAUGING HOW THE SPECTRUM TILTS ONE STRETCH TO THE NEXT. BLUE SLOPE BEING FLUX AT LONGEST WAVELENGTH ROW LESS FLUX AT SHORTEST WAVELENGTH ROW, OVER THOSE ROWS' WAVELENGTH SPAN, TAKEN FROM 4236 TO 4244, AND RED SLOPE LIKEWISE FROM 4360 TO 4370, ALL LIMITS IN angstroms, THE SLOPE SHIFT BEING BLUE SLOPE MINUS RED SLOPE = -0.10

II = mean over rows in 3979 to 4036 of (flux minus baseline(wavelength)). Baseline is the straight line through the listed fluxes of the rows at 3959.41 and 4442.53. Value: 4.1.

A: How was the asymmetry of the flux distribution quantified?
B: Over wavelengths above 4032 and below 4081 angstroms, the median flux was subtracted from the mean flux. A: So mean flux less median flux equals -1.18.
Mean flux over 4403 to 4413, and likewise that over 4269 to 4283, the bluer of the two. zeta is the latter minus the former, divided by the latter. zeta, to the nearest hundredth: 0.15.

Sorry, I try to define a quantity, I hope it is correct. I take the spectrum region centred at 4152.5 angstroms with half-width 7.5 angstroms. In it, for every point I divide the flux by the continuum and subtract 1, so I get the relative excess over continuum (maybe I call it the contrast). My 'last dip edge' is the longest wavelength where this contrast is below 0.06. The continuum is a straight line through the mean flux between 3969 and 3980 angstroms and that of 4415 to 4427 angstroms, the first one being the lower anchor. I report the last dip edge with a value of 4159.40 angstroms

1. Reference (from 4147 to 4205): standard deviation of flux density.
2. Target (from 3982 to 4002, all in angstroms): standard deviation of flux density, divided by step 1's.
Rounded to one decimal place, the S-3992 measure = 1.4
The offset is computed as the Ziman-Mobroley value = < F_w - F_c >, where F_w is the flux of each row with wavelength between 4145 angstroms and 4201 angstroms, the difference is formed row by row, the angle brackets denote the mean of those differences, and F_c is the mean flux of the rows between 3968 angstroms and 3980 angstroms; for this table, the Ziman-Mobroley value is -1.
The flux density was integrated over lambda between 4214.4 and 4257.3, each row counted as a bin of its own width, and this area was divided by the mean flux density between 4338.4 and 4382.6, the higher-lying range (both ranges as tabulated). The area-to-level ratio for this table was 44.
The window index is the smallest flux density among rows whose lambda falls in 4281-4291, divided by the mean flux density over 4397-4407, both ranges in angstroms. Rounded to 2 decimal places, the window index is 1.10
